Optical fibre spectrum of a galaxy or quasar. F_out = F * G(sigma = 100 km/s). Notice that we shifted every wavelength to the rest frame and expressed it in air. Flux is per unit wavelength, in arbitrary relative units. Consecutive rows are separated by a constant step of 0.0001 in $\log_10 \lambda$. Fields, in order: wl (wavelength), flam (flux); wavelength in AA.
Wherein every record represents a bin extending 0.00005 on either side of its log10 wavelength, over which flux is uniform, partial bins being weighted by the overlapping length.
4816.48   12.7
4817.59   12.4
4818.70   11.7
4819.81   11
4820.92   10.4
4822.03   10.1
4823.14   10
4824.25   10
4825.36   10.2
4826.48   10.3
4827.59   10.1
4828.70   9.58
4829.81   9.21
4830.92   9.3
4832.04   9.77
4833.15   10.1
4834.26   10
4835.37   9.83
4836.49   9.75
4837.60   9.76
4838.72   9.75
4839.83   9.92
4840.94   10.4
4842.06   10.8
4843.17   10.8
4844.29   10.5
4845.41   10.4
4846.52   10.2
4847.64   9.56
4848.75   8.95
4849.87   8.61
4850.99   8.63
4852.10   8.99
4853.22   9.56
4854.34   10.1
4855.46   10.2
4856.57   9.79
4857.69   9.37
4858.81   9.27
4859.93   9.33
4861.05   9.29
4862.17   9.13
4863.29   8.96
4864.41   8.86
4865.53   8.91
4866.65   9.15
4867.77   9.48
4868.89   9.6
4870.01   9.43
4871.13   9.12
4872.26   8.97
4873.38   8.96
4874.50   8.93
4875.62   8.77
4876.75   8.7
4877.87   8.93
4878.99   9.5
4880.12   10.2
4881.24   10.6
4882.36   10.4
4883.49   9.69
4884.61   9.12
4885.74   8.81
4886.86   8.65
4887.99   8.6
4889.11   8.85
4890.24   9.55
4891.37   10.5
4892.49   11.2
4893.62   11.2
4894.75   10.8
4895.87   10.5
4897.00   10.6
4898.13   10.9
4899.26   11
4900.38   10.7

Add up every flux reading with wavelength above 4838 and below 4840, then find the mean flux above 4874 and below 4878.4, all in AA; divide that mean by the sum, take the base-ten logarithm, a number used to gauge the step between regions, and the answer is -0.35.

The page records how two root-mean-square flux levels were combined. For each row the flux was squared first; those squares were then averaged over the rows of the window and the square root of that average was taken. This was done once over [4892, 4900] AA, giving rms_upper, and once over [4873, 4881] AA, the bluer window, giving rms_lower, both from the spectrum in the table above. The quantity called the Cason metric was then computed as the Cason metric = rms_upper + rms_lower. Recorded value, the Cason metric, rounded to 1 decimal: 20.0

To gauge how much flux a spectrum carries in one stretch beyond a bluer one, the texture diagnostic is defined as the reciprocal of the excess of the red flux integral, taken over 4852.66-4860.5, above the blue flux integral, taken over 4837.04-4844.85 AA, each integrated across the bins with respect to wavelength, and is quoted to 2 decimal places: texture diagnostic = -0.22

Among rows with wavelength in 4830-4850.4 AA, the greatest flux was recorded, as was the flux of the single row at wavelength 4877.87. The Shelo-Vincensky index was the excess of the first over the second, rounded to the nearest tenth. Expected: 1.9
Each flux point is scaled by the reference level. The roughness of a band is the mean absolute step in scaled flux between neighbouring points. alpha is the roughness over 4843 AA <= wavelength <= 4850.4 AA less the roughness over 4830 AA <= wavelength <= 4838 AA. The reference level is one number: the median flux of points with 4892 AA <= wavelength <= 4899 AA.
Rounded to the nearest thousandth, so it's 0.016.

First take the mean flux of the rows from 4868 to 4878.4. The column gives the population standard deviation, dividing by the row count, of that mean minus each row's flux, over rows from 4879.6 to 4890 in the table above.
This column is 0.75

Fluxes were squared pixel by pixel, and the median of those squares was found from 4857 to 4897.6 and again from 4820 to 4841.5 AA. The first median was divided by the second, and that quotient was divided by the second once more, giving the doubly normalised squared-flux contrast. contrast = 0.009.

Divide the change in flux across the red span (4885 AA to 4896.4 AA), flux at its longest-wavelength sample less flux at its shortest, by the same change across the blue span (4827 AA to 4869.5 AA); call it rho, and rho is -3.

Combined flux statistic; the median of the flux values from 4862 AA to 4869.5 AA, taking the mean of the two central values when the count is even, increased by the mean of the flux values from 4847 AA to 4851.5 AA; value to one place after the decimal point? 18.1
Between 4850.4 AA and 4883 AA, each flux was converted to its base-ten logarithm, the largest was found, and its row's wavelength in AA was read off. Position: 4881.24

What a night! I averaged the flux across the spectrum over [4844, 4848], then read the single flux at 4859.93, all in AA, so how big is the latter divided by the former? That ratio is 0.92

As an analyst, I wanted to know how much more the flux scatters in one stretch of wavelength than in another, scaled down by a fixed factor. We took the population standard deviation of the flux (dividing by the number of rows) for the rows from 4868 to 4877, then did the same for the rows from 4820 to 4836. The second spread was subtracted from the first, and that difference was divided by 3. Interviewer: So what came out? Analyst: -0.016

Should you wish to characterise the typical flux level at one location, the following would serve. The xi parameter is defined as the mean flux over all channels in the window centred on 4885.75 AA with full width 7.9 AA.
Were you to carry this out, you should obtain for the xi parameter 9.2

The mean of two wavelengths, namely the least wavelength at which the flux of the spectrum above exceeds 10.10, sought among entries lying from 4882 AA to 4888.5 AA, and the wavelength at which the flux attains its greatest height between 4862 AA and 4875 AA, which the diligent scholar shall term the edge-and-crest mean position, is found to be 4875.6 AA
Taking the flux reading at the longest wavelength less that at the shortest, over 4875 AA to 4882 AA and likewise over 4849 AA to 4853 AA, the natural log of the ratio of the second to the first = -1.6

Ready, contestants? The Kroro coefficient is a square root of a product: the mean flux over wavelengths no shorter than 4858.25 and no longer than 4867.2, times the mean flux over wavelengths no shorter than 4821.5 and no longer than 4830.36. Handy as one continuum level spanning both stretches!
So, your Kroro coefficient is 9.5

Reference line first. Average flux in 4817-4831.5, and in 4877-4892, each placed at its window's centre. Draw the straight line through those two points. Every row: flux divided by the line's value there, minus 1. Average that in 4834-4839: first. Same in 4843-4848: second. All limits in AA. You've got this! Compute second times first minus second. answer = -0.026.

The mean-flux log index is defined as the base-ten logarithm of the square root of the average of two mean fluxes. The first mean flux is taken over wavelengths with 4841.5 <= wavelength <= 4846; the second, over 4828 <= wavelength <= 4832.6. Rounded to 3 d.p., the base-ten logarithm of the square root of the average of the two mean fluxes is 0.501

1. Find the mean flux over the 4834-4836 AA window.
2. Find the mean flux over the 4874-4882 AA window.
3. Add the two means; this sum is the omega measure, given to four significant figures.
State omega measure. 19.29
